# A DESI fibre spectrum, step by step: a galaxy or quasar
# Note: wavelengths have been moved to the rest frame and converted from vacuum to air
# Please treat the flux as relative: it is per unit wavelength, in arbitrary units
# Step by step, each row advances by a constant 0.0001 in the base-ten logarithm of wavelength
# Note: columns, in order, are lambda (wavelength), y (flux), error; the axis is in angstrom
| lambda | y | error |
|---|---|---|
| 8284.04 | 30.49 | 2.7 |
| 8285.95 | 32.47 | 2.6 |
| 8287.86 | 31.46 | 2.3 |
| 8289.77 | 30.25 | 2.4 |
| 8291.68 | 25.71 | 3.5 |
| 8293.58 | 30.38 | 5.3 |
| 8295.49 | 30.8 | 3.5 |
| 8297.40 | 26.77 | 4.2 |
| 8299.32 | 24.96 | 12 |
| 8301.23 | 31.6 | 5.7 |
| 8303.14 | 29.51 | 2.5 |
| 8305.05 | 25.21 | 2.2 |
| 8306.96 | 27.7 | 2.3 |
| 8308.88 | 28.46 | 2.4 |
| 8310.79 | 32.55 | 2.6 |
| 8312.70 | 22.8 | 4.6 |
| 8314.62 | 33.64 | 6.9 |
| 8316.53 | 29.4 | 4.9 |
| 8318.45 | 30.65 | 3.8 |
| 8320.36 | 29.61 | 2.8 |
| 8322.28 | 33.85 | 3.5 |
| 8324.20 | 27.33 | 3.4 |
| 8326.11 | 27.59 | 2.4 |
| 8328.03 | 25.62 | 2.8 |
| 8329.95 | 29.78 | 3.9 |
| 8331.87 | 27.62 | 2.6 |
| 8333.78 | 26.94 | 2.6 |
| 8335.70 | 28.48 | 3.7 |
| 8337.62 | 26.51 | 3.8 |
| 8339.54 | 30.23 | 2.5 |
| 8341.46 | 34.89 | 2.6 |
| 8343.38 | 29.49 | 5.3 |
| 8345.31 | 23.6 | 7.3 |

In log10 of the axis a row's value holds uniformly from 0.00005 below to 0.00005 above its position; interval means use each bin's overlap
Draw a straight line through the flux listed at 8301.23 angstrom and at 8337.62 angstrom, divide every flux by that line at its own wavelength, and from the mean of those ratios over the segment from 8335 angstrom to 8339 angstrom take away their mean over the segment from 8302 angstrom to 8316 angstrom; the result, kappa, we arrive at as 0.10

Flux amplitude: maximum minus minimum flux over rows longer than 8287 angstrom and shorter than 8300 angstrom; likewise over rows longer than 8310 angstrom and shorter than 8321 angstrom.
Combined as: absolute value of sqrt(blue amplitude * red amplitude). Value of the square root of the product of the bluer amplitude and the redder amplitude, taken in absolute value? 8.4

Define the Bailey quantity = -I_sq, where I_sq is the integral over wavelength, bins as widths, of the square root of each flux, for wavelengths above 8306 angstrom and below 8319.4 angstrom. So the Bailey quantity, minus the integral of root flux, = -72.4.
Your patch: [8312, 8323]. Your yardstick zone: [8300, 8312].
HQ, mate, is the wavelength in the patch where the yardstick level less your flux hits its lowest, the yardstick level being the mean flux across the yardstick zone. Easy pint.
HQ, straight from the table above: 8322.28 angstrom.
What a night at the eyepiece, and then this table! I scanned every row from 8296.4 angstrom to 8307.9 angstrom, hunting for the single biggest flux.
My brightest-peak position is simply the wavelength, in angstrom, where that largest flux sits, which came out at 8301.23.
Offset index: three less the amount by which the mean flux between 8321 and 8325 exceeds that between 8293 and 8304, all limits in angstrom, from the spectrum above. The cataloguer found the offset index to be 1.4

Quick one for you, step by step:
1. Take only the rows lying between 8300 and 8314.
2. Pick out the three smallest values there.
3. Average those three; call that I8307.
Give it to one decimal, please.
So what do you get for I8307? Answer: 25.2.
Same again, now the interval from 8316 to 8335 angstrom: 26.6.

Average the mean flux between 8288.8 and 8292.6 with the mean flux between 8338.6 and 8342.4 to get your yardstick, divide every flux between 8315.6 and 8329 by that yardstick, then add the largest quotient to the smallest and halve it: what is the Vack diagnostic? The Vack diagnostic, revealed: 0.98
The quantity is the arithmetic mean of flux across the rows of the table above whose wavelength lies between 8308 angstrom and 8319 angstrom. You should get 29.6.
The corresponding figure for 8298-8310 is 27.9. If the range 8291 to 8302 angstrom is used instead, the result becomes 28.4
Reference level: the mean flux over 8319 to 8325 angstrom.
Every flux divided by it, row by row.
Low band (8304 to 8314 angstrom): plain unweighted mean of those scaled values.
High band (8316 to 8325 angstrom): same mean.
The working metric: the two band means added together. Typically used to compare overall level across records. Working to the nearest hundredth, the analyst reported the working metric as 1.90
